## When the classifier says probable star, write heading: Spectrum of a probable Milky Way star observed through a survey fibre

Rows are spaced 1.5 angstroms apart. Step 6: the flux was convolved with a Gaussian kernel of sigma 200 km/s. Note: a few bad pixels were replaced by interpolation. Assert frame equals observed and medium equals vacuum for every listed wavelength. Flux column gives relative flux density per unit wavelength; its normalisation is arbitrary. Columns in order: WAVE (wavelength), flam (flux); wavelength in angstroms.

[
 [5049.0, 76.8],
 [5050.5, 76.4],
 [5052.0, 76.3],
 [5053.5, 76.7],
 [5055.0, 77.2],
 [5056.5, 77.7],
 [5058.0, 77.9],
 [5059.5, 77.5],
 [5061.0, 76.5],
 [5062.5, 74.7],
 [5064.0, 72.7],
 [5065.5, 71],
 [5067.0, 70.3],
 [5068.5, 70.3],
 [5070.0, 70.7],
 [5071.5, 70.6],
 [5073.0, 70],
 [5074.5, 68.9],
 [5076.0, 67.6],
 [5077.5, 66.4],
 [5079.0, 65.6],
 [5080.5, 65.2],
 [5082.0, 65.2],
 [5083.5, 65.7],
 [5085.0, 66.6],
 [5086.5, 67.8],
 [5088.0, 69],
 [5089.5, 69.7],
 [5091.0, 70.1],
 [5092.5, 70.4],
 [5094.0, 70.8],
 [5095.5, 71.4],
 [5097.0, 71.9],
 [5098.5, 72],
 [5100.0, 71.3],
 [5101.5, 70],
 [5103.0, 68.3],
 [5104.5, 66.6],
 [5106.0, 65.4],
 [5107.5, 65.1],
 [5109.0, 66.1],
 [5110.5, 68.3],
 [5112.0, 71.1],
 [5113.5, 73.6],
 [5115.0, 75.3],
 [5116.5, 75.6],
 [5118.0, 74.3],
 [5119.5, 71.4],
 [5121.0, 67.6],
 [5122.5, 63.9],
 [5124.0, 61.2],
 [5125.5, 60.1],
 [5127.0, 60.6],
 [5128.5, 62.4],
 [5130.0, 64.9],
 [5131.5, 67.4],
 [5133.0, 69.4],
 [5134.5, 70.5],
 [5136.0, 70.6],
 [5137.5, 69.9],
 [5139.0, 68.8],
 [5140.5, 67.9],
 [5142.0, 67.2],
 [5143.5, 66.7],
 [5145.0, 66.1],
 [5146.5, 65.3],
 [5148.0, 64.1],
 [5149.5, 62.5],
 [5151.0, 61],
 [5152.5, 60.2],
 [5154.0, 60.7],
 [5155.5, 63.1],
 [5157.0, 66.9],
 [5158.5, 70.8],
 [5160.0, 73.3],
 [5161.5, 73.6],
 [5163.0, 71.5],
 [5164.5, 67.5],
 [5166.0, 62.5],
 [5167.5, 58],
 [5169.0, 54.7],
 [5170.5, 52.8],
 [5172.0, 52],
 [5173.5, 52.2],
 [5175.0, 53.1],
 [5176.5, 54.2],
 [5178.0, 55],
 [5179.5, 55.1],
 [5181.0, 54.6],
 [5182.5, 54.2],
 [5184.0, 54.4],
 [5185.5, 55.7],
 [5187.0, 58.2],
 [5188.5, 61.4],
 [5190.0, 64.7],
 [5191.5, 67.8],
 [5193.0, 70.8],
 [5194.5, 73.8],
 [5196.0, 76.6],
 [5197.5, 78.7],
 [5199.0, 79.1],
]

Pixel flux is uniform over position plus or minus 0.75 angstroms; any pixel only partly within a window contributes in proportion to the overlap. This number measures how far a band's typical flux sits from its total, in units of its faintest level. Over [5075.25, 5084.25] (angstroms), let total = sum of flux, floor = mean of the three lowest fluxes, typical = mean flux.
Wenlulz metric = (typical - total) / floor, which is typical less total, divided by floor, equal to -5.05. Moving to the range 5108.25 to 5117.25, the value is -5.23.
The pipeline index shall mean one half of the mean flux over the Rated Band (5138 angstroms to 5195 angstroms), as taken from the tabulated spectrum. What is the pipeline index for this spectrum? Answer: 31.1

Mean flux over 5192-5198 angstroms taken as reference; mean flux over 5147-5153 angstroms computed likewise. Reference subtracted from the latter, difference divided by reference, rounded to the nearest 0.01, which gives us -0.17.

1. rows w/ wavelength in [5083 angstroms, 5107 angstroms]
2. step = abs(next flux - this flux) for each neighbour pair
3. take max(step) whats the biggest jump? 1.7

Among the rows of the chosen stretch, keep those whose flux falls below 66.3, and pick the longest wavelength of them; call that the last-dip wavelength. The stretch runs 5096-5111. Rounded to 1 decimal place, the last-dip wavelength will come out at 5109.0 angstroms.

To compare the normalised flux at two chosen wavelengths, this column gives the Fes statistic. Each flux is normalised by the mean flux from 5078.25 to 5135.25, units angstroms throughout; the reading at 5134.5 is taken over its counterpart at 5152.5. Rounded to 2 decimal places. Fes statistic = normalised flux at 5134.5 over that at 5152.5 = 1.17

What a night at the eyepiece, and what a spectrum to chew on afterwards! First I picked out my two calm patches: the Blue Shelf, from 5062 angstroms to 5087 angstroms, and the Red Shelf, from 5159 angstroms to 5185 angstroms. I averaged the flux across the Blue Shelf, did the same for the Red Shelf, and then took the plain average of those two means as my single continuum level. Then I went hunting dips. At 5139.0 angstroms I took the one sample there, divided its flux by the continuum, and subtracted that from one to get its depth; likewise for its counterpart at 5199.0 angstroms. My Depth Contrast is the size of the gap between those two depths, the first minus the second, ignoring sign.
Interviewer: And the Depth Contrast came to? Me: 0.16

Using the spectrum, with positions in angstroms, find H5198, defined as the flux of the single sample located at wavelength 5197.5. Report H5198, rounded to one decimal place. 78.7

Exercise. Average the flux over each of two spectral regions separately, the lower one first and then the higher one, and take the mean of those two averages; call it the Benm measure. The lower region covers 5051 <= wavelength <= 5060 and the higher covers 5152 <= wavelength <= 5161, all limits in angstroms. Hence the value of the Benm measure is 72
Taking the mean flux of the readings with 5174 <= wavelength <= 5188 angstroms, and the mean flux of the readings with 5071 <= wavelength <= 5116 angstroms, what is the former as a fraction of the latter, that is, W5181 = 0.80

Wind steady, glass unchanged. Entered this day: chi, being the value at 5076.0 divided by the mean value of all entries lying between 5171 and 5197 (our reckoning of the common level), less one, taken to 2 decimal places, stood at 0.13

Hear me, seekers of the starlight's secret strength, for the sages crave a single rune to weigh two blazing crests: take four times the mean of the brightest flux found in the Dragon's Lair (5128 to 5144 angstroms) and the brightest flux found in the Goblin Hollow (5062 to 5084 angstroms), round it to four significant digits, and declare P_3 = 290.6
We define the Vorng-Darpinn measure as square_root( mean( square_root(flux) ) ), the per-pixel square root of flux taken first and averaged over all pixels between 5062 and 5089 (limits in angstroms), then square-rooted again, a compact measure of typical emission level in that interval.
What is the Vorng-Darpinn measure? 2.88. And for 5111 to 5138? 2.87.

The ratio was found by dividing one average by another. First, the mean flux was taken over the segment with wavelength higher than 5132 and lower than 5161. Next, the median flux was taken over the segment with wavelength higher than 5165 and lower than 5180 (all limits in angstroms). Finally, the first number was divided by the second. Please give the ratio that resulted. 1.22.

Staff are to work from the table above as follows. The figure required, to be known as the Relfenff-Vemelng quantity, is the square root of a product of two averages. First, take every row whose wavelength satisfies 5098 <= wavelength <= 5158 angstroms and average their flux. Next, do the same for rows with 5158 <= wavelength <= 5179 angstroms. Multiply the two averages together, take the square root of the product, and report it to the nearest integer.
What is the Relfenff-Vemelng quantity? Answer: 64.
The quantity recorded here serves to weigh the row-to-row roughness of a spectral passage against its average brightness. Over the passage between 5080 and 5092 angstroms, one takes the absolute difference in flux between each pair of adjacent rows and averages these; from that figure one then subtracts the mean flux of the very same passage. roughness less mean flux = -67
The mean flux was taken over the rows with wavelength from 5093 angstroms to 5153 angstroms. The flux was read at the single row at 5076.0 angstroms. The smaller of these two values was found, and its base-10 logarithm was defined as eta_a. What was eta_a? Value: 1.830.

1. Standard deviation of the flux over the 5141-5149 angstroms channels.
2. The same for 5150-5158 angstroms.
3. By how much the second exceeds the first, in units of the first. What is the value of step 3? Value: 1.3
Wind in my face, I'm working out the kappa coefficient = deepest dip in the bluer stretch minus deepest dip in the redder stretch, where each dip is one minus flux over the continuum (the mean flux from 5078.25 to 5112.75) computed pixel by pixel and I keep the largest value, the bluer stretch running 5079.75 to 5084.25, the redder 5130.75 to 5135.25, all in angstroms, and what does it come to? 0.03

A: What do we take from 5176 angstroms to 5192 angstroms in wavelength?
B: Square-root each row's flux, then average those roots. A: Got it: 7.6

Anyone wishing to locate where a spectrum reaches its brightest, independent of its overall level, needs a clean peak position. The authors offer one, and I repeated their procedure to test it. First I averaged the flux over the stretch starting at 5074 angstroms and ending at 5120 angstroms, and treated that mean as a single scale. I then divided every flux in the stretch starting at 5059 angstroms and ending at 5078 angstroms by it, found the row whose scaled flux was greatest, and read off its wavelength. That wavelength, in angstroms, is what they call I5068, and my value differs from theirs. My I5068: 5059.5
